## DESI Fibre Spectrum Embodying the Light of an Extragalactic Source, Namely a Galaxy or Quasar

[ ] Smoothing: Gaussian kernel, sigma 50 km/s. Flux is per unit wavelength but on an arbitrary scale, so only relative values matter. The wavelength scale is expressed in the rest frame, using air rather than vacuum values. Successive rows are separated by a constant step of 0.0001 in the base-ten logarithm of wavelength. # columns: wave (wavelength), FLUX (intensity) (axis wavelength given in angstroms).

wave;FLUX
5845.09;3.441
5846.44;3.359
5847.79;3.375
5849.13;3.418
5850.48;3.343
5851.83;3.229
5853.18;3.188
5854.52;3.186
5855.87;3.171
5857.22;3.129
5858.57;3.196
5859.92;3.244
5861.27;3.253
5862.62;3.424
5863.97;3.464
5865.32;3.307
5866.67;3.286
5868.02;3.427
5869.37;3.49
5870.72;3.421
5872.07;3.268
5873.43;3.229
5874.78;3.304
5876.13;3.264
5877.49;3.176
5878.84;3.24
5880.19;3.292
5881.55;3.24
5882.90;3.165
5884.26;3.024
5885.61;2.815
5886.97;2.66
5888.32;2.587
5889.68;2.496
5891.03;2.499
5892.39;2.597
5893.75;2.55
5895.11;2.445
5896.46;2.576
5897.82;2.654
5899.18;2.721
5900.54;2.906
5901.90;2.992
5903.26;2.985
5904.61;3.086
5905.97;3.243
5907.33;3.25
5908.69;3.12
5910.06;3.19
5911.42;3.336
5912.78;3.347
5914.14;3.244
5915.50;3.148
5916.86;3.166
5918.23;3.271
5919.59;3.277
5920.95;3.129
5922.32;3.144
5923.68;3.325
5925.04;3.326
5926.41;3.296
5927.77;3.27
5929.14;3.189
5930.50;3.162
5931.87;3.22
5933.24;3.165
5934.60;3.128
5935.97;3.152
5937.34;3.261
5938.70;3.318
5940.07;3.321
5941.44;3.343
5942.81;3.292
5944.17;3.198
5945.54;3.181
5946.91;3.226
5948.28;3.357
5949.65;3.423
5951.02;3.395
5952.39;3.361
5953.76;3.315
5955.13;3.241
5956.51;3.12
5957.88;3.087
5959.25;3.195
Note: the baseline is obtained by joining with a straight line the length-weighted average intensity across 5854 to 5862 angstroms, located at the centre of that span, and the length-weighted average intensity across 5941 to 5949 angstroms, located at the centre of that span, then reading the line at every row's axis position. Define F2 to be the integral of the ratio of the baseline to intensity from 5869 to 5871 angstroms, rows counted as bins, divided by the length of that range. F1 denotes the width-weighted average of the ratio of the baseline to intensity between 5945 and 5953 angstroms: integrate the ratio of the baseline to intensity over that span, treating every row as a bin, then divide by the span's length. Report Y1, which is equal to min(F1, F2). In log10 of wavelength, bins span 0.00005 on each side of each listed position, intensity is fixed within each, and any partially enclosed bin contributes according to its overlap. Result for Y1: 0.93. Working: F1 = 0.98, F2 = 0.93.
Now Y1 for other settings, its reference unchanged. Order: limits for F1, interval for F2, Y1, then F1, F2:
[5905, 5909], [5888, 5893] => 1.01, 1.01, 1.27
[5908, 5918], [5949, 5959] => 1.00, 1.00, 1.00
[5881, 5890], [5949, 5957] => 0.99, 1.13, 0.99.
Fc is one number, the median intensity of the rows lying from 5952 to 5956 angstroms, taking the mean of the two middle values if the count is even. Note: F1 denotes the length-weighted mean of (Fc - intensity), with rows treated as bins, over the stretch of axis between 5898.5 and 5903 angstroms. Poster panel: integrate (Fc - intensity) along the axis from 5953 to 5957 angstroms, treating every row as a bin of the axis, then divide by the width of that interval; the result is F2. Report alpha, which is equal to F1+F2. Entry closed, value 0.5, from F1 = 0.43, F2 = 0.08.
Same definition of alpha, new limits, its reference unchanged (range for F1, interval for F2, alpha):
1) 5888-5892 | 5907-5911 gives 0.9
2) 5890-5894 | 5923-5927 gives 0.8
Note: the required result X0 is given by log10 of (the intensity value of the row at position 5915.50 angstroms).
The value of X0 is 0.498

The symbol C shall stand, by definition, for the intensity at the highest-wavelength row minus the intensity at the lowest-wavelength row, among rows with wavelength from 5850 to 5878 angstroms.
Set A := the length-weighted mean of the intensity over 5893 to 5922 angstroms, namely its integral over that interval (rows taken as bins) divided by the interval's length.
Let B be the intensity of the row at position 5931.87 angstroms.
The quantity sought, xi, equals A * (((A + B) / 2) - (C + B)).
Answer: 0.2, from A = 3.03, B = 3.22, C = -0.17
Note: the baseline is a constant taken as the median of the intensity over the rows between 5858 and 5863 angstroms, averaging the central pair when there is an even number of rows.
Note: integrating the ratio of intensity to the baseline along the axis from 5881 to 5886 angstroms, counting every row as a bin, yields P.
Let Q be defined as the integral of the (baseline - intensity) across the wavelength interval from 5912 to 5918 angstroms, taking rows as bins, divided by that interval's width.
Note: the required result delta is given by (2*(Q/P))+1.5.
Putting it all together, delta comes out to 1.51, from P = 4.7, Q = 0.02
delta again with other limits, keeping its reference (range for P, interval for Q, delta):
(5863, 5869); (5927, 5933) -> 1.51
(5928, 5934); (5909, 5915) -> 1.49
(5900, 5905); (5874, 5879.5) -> 1.50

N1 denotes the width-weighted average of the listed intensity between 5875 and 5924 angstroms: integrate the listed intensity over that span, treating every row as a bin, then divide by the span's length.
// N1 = 3.01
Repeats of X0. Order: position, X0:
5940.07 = 0.521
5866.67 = 0.517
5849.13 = 0.534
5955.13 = 0.511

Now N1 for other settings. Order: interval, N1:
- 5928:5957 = 3.26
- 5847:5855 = 3.29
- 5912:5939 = 3.23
